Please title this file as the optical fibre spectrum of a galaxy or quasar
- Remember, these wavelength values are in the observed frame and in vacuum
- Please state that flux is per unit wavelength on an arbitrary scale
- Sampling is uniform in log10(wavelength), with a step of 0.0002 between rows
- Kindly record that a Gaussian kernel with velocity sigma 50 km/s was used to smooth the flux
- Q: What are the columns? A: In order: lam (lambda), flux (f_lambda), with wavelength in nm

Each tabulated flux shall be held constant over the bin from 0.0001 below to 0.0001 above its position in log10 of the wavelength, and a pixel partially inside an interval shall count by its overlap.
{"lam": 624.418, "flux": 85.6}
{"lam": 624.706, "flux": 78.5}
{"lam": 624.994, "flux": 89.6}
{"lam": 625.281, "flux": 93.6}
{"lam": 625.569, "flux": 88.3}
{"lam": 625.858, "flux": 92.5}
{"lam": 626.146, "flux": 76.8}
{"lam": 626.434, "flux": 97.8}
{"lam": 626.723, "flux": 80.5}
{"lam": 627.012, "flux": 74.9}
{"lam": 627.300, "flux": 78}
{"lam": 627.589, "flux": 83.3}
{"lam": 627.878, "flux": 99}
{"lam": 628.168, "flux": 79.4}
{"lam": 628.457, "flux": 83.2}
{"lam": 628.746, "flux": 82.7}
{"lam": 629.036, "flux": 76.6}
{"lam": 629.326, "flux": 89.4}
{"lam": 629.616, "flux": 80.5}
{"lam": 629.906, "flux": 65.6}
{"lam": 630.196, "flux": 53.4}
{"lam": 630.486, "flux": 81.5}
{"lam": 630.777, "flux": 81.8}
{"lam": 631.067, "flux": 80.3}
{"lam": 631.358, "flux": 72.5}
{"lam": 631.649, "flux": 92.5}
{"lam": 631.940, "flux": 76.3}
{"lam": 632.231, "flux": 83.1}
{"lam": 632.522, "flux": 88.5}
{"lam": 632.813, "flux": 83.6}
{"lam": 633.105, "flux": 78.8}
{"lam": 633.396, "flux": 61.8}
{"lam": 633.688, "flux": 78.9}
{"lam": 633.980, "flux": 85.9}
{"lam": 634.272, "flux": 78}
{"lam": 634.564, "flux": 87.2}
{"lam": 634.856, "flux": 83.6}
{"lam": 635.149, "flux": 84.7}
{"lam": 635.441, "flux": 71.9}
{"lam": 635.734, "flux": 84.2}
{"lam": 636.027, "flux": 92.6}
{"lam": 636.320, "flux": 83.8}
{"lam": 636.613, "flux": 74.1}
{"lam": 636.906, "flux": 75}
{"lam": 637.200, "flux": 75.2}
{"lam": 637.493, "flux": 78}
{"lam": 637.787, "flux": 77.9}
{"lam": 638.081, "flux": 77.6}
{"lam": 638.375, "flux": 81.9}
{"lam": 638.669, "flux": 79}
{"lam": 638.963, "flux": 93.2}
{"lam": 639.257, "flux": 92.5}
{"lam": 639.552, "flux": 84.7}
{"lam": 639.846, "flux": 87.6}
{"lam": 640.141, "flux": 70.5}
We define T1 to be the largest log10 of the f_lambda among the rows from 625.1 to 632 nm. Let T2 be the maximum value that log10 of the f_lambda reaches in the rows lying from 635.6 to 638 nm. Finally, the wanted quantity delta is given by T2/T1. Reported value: 0.99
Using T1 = 2.00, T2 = 1.97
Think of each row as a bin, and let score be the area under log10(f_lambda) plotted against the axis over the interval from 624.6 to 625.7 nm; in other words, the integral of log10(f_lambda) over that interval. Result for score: 2.14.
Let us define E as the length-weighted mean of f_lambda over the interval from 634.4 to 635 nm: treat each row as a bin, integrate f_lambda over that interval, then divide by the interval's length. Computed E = 85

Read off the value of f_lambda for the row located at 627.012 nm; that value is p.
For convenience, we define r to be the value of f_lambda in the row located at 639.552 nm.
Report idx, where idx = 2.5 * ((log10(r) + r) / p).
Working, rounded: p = 74.9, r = 84.7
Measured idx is 2.9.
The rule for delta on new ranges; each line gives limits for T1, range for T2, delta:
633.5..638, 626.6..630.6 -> 1.01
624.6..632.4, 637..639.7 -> 0.99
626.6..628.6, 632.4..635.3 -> 0.98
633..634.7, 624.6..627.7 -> 1.03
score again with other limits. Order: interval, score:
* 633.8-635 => 2.31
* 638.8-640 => 2.34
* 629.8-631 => 2.22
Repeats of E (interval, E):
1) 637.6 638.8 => 79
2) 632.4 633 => 85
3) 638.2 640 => 86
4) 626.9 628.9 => 83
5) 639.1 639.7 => 89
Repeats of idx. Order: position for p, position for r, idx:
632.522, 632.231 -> 2.4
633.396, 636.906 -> 3.1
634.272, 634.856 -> 2.7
